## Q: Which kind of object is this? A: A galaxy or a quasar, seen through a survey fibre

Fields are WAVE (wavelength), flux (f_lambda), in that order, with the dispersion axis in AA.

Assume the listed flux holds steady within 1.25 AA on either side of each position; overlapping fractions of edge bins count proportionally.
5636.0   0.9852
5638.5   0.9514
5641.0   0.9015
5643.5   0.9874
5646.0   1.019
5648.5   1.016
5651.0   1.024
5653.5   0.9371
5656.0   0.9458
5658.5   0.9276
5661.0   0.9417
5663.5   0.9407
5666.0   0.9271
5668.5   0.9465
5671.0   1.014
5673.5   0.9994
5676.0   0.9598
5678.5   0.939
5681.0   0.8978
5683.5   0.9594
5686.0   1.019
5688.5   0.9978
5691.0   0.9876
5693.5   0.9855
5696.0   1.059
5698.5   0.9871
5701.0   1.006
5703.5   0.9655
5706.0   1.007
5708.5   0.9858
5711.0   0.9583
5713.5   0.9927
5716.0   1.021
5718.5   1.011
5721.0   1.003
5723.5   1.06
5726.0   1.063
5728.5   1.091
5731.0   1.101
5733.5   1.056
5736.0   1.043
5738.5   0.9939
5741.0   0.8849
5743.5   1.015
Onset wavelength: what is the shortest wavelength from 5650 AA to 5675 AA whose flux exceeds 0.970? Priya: 5651.0 AA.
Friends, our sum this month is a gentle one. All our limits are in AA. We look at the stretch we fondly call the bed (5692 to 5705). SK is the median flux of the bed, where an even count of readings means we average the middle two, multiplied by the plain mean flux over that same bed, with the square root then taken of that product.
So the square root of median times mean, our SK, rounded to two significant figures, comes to 0.99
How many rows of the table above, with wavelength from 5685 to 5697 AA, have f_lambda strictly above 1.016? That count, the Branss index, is 2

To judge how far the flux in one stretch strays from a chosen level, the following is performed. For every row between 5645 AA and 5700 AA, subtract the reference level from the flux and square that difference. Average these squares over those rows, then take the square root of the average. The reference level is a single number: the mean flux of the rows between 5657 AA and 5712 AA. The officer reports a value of 0.0403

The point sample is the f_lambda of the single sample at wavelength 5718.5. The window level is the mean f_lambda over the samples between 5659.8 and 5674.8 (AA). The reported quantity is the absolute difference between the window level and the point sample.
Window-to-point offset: 0.049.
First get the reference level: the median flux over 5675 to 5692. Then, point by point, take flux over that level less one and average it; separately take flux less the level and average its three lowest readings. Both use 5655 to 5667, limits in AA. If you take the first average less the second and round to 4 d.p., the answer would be 0.0038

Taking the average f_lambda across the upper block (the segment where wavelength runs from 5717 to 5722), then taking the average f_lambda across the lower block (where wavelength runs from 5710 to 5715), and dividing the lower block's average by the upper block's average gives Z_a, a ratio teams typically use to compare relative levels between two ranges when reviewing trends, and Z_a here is 0.97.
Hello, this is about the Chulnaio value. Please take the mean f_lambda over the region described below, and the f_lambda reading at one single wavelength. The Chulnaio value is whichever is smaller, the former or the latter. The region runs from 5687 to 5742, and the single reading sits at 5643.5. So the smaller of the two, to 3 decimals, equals 0.987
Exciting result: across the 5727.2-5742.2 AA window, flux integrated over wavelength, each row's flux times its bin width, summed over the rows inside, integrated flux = 15.4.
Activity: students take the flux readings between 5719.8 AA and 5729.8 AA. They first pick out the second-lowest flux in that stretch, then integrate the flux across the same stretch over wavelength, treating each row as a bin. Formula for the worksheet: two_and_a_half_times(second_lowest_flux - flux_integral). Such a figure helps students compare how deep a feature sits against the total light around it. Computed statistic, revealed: -23.7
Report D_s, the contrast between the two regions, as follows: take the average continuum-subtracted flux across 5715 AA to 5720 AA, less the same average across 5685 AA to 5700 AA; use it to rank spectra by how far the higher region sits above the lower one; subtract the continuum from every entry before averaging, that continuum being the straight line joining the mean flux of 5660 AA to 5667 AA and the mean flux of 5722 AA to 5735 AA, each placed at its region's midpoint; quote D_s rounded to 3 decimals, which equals -0.043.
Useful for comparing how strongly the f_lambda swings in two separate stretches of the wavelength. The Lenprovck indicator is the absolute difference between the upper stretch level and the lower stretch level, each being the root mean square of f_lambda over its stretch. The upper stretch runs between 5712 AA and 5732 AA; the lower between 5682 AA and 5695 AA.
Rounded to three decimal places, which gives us 0.054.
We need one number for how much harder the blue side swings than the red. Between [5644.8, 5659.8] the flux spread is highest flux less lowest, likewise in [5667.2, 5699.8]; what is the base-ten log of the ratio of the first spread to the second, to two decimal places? -0.22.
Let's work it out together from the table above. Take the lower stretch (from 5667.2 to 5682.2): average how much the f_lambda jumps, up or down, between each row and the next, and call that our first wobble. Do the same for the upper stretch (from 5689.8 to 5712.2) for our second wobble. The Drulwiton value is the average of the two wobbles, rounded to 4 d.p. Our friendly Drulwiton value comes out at 0.0369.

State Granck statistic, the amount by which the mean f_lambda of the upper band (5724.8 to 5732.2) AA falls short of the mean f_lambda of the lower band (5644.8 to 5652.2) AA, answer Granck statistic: -0.065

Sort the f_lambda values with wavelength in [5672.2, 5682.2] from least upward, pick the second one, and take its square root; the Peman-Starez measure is 0.969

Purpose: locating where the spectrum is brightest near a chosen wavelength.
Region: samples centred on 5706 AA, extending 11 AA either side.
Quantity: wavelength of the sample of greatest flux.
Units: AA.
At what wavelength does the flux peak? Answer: 5696.0 AA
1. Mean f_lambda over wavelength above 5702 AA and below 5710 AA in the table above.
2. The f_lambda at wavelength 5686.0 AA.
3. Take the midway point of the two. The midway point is 1.00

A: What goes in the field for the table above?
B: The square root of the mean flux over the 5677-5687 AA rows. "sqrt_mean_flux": 0.98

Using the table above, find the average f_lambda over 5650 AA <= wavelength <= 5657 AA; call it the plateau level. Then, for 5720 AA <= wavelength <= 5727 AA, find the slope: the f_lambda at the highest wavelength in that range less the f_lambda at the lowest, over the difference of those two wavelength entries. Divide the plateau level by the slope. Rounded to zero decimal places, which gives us 81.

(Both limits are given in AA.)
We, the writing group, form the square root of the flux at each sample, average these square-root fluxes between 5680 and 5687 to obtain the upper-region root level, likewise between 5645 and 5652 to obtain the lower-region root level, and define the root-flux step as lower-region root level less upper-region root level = 0.031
